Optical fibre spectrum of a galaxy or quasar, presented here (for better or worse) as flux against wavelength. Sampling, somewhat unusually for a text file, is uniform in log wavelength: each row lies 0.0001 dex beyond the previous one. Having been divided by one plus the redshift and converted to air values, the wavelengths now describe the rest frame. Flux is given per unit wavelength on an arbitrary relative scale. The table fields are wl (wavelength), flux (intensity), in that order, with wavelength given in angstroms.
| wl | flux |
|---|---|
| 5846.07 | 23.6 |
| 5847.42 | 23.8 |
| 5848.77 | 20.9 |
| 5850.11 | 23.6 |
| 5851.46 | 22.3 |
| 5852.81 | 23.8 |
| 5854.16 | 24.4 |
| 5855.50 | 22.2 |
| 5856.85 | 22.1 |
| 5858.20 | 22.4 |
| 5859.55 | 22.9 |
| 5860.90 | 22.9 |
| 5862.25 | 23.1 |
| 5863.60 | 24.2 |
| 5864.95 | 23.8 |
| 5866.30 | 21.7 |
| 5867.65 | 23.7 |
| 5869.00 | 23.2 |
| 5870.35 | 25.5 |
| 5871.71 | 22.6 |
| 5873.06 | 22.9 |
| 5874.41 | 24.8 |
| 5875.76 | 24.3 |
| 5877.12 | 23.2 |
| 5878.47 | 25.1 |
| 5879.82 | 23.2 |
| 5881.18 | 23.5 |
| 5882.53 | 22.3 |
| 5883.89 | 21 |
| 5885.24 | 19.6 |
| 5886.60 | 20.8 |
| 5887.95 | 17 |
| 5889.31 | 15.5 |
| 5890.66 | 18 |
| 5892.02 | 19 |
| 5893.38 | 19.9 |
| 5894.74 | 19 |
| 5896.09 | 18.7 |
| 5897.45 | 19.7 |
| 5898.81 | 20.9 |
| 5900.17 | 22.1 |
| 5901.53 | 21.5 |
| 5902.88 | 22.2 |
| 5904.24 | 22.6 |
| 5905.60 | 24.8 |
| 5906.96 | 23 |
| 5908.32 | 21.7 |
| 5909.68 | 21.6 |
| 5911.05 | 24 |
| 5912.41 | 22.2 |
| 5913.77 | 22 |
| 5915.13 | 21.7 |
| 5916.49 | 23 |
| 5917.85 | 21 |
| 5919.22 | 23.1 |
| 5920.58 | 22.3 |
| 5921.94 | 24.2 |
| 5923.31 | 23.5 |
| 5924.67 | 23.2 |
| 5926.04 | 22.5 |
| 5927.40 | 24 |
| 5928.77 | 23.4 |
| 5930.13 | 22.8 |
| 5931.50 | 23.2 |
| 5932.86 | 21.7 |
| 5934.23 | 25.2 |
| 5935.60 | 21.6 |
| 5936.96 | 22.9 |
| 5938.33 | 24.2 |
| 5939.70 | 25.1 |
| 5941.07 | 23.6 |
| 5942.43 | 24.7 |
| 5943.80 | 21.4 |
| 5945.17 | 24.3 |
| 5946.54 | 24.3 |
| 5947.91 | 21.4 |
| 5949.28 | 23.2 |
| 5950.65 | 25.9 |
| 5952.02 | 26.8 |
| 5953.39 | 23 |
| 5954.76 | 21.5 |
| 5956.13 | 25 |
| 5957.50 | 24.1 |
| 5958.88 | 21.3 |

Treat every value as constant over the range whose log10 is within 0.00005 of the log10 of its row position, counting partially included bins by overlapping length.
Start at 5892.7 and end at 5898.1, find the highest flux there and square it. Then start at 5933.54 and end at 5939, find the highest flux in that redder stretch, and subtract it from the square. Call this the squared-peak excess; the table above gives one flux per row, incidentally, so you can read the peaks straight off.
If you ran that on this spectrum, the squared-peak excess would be 371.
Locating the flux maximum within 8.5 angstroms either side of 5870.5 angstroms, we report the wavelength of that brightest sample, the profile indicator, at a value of 5870.35 angstroms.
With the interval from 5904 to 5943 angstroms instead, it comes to 5934.23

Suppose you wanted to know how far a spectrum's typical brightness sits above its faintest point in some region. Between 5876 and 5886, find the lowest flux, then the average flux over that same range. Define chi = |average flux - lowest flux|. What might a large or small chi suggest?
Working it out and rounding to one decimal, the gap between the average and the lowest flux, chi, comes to 3.0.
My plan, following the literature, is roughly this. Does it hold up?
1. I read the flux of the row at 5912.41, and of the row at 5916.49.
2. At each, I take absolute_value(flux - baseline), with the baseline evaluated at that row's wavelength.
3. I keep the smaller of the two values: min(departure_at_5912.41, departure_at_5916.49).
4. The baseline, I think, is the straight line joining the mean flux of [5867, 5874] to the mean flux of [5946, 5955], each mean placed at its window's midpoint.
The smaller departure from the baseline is 0.7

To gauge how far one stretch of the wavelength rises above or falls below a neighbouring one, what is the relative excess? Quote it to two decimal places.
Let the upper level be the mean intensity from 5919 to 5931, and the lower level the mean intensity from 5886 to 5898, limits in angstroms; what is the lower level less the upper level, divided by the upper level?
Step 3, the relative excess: -0.20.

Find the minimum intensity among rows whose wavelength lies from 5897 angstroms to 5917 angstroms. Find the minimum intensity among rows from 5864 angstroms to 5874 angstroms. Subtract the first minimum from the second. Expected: 2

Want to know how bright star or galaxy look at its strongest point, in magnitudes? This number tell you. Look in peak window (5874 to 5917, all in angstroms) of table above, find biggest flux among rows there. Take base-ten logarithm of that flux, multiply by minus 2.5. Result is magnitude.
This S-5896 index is -3.50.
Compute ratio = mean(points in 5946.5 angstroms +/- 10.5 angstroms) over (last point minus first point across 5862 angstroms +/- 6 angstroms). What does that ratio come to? 15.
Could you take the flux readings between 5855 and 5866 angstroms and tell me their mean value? 22.9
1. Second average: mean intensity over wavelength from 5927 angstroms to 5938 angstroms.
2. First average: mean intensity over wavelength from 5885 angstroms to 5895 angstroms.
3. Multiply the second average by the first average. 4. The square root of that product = 20.7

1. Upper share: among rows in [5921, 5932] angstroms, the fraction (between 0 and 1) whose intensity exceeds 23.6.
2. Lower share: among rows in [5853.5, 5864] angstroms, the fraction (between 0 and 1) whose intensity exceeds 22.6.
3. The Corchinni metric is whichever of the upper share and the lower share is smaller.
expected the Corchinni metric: 0.25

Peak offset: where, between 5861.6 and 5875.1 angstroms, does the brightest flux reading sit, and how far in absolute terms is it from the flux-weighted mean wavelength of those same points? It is 2.0 angstroms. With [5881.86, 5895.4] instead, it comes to 5.9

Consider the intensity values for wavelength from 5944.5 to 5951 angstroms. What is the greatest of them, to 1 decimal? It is 25.9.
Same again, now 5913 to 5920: 23.1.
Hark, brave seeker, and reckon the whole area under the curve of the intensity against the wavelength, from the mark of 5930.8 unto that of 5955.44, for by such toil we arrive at 580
